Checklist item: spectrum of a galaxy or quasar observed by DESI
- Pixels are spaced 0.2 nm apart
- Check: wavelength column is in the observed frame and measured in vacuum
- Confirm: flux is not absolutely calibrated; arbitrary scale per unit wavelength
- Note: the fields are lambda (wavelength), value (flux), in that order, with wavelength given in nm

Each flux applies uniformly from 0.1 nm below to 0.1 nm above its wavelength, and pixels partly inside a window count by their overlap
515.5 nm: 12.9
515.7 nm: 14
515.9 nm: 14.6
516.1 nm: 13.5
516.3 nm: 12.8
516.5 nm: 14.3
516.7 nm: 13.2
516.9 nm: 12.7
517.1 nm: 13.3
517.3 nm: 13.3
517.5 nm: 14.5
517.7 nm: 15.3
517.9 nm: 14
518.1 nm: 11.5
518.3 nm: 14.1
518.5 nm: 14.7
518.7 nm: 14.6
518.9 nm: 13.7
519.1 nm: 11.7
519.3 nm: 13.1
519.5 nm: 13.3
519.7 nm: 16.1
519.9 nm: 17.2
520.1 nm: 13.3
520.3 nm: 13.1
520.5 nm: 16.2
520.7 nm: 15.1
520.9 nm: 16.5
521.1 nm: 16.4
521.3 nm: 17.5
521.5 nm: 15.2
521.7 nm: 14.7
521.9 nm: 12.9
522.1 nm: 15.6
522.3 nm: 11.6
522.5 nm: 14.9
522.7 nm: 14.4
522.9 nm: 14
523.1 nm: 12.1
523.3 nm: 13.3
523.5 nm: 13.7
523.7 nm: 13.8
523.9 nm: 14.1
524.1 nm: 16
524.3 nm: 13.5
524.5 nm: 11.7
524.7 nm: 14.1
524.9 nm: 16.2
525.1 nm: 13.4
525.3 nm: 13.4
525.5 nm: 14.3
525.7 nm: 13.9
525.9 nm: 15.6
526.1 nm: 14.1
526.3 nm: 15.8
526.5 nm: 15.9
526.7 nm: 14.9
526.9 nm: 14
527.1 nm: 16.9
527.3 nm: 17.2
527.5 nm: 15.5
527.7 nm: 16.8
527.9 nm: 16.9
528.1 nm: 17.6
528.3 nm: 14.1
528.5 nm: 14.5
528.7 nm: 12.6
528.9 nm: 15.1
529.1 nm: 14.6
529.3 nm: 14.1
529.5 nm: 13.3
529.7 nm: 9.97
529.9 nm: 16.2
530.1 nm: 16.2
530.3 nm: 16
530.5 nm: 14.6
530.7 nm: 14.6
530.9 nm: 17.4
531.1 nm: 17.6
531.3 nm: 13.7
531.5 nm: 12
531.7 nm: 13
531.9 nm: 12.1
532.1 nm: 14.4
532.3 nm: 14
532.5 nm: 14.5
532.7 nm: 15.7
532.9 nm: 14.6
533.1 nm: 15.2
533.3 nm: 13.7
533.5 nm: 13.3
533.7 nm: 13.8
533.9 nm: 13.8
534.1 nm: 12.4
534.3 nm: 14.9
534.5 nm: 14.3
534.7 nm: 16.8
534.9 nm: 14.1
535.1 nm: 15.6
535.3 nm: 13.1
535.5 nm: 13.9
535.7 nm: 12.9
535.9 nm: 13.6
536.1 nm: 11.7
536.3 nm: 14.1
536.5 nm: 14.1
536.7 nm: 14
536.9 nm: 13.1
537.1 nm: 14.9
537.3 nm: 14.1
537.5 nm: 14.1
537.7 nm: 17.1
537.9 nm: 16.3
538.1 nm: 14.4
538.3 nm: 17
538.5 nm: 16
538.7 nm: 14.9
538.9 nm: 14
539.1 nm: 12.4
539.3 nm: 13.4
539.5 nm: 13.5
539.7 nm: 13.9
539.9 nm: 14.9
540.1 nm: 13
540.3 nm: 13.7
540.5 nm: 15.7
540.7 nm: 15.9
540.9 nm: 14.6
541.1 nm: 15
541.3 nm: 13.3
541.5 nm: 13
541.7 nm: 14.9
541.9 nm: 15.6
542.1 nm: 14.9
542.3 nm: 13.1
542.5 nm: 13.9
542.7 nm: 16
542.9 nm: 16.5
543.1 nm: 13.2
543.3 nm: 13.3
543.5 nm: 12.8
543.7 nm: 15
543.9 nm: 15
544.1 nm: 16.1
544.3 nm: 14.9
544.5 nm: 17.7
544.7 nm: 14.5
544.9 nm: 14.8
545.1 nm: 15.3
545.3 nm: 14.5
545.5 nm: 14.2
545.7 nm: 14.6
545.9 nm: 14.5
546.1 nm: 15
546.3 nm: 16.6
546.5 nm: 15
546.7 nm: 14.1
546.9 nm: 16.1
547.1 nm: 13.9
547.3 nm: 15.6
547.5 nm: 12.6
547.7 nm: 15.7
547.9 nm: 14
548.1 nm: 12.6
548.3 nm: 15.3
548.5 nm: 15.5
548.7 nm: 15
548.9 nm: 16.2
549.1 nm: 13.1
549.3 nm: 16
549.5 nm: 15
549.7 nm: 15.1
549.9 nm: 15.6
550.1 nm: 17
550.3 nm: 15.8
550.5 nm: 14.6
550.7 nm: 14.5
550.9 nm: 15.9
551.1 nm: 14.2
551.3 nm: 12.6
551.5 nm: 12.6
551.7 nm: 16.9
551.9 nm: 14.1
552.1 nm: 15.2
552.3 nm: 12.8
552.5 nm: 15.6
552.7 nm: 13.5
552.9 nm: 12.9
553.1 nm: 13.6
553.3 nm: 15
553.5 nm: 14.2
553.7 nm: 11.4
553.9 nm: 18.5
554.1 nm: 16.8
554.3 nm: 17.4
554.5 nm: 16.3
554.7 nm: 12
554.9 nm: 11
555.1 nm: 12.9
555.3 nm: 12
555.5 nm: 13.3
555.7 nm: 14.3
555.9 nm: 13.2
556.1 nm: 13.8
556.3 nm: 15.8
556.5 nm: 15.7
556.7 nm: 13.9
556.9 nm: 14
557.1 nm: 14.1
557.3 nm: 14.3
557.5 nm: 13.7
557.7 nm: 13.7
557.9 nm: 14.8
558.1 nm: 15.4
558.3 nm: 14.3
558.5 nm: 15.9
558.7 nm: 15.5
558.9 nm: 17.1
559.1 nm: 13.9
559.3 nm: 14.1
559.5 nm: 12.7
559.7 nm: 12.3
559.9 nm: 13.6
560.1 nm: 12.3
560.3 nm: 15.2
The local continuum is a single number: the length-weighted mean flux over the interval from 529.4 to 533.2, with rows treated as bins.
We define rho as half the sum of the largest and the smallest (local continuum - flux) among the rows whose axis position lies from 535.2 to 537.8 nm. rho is 0.1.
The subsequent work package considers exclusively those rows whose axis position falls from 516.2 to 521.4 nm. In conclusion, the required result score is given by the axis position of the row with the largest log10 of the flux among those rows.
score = 521.3 nm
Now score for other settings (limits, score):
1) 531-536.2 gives 531.1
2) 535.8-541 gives 537.7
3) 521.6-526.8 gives 524.9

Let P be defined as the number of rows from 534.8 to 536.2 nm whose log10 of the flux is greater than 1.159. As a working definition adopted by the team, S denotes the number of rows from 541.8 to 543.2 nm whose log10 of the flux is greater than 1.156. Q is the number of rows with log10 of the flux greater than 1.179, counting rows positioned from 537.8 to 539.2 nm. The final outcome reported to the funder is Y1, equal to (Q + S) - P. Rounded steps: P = 1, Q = 3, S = 4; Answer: 6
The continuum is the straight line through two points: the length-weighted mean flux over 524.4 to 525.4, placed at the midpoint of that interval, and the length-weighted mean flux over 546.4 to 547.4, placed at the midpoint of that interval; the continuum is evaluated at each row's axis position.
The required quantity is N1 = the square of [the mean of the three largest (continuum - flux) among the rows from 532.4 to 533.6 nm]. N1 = 0.1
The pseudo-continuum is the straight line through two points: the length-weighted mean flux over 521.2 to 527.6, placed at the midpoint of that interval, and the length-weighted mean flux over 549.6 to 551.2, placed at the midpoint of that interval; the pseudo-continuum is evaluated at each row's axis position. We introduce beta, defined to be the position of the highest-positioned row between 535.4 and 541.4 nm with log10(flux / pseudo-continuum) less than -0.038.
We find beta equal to 541.3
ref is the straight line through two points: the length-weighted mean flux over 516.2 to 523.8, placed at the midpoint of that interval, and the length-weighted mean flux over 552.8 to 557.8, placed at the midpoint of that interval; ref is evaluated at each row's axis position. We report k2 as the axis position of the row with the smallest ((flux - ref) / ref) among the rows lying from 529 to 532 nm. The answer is 529.7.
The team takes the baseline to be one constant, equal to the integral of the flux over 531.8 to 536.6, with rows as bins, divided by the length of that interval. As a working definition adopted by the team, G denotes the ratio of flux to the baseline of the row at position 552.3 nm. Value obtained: 0.91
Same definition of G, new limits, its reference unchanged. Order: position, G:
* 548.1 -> 0.90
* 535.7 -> 0.92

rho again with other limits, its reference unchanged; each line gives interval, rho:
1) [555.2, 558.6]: 0.5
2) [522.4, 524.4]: 0.4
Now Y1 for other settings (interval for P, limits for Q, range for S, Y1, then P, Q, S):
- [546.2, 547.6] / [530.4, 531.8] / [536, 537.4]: -1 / 4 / 2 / 1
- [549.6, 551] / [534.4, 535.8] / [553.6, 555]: -1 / 7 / 2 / 4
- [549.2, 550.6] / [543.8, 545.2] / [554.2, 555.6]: -2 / 7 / 3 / 2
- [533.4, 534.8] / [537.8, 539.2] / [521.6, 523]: 5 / 2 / 3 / 4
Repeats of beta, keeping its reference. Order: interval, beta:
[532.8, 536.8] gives 536.1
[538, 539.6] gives 539.5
